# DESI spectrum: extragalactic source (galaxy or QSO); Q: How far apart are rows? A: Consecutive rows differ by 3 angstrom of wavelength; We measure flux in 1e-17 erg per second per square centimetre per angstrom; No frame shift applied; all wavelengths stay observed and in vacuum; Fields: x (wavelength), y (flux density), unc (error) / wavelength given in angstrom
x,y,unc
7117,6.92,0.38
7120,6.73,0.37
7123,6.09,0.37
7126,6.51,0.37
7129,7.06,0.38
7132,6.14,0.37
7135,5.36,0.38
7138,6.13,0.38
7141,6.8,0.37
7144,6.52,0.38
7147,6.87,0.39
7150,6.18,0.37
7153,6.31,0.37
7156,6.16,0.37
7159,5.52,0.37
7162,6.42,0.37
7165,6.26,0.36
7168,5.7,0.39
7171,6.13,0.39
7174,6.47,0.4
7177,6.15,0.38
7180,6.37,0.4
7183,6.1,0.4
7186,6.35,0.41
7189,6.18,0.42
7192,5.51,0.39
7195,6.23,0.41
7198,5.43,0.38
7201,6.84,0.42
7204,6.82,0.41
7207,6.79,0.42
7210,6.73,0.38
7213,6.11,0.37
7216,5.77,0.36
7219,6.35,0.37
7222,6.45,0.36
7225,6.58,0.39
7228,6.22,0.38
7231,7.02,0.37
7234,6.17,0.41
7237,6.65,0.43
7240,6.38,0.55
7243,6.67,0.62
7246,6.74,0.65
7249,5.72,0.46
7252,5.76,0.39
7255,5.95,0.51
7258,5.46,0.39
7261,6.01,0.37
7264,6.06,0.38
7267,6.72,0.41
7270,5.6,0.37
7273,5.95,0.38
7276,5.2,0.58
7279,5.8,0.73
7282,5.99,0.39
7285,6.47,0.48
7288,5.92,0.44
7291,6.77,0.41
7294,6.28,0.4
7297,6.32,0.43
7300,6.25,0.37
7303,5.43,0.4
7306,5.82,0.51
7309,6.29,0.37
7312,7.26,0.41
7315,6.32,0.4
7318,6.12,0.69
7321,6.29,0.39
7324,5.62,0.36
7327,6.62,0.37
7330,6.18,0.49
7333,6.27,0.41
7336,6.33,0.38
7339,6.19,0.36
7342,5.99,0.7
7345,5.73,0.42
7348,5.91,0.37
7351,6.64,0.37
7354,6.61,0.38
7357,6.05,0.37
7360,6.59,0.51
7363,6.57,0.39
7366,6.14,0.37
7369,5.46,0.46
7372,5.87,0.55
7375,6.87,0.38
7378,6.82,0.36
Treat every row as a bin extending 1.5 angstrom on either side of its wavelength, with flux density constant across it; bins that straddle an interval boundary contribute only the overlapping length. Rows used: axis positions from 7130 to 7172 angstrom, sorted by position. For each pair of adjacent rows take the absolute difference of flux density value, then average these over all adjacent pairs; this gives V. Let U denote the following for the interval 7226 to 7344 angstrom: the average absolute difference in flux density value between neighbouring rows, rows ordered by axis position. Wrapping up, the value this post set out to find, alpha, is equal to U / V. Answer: 0.94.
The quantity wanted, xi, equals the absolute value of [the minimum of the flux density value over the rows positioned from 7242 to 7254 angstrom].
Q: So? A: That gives 5.72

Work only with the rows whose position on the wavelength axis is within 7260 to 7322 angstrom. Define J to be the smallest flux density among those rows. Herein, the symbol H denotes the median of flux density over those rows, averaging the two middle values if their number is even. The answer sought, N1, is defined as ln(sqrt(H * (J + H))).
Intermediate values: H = 6.12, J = 5.2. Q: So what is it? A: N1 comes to 2.12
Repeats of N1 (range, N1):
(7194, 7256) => 2.16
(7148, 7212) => 2.14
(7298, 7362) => 2.15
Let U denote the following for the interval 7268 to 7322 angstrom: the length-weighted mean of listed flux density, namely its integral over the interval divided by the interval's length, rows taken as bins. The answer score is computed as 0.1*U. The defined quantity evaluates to 0.612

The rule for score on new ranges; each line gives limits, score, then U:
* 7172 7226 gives 0.629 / 6.29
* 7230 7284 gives 0.610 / 6.10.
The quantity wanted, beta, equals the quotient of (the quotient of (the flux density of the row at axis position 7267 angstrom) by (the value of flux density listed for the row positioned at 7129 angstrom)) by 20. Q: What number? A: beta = 0.048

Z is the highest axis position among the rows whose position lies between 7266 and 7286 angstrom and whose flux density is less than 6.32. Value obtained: 7282 angstrom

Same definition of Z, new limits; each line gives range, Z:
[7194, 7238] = 7234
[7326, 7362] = 7357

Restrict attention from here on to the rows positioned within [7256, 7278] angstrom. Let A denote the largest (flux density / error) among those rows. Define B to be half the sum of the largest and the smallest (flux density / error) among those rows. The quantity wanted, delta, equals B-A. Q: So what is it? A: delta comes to -4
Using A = 16.4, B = 13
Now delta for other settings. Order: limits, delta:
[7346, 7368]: -3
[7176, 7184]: 0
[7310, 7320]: -4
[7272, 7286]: -4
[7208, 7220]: -1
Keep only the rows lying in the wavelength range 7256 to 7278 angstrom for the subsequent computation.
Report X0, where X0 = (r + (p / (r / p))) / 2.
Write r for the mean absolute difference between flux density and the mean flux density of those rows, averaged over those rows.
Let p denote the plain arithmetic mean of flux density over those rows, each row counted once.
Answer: 46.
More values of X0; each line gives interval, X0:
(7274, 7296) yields 48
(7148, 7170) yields 69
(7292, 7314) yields 56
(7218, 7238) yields 95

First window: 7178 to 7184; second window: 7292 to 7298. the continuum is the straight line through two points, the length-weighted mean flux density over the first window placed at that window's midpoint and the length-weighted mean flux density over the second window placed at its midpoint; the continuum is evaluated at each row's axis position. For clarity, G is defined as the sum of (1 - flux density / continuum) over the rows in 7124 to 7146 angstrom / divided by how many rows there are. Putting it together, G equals -0.03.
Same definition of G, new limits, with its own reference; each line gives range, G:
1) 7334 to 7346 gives 0.05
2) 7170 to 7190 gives 0.00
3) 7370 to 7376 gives 0.01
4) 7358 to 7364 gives -0.03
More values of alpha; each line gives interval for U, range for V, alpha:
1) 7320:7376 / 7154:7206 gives 0.84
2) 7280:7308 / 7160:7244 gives 1.11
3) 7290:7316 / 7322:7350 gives 1.77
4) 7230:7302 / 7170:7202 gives 0.88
